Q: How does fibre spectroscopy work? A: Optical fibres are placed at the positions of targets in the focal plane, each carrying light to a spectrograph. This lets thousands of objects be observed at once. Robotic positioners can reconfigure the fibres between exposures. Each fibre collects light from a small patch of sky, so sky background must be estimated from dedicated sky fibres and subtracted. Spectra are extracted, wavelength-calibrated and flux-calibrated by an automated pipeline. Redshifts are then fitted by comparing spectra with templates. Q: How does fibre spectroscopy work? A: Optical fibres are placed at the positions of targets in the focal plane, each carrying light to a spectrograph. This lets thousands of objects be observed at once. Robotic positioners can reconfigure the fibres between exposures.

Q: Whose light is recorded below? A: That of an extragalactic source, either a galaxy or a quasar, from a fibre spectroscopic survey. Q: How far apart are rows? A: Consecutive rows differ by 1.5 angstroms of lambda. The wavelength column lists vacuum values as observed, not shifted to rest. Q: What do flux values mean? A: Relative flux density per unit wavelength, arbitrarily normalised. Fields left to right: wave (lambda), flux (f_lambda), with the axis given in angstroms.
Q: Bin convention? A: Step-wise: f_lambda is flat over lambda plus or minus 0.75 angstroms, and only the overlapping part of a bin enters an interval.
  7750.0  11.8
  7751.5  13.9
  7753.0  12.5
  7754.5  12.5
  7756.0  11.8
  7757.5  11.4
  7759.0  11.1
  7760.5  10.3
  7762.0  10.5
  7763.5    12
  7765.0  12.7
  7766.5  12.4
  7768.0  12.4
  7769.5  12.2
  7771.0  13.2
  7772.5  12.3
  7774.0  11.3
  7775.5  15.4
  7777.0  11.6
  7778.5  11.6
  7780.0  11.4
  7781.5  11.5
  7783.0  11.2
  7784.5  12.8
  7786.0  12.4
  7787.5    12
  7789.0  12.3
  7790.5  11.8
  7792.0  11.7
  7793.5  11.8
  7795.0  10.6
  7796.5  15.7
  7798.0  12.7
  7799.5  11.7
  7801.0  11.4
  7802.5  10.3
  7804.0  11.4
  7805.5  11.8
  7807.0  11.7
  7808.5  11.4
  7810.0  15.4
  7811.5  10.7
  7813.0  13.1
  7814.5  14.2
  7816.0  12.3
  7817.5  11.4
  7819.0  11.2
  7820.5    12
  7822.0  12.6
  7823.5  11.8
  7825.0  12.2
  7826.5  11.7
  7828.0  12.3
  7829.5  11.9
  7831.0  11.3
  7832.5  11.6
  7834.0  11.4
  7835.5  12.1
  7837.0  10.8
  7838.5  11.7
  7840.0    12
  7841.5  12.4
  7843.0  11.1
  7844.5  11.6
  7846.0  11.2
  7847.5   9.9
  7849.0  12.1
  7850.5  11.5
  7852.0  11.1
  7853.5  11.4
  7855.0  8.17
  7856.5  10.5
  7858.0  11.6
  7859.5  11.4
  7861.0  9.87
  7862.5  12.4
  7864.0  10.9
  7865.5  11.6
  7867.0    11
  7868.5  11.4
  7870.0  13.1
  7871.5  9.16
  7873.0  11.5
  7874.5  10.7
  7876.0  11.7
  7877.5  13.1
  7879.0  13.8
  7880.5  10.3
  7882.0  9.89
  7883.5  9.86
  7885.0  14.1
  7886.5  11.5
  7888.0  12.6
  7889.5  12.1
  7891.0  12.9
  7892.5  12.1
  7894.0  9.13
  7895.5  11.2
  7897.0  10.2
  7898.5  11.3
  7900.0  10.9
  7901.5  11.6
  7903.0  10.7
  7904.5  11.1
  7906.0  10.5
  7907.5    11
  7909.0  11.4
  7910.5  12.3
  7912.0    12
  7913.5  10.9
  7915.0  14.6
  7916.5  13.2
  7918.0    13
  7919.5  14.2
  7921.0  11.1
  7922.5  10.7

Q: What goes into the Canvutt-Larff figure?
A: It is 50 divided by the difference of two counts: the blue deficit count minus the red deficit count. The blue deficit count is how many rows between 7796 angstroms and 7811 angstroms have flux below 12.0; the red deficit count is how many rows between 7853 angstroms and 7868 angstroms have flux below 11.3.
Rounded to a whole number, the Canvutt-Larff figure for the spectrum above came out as 25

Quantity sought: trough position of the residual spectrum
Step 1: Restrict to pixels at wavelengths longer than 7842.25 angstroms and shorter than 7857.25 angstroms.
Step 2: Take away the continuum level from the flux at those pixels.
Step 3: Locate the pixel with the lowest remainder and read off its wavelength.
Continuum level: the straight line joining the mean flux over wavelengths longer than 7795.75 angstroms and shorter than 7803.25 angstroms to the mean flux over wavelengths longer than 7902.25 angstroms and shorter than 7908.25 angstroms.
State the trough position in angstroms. 7855.0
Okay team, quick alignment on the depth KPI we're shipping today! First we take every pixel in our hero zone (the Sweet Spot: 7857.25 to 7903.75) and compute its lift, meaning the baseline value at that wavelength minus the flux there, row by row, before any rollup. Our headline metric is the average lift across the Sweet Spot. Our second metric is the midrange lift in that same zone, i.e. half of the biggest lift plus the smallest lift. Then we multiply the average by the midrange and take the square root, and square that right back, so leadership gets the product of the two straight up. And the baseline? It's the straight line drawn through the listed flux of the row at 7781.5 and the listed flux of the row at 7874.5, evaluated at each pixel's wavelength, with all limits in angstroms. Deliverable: 0.73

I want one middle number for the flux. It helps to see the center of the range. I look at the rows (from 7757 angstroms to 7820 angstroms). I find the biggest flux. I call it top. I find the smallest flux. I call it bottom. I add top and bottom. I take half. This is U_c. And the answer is 13.0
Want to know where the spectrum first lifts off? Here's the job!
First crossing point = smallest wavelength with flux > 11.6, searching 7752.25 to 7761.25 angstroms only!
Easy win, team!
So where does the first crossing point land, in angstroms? 7753.0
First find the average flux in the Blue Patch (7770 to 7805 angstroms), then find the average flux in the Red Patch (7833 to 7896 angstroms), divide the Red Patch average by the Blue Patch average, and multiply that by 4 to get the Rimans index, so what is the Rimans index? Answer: 3.76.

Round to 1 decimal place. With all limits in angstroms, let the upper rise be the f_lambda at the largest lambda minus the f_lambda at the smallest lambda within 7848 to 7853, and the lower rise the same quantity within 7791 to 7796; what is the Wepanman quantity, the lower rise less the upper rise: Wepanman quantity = -0.1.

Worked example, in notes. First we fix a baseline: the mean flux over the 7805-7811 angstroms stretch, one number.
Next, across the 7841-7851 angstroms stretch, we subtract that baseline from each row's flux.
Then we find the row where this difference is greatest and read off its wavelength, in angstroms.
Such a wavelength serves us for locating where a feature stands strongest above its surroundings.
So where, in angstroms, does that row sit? 7841.5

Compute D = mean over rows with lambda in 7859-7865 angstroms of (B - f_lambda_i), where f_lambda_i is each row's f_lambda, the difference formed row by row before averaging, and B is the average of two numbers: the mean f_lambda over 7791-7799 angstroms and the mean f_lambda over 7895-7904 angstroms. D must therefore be 0.6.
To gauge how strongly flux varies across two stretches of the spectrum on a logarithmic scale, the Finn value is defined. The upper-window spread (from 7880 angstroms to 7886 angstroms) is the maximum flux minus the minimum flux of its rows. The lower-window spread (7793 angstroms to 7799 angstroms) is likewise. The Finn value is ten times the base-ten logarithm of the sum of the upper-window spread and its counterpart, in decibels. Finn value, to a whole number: 10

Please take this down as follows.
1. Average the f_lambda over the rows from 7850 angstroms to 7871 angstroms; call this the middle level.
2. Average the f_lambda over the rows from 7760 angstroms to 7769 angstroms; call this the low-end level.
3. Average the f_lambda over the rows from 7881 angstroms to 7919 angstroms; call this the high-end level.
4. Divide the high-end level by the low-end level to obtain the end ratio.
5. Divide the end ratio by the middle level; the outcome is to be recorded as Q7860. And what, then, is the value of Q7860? 0.089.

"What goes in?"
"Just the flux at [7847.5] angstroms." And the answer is 9.9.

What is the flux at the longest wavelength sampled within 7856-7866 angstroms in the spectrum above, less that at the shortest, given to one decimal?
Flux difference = 1.1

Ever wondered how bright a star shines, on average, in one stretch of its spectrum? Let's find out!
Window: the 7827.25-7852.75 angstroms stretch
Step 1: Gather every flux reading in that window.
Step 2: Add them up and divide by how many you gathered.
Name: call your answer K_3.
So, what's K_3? 11.5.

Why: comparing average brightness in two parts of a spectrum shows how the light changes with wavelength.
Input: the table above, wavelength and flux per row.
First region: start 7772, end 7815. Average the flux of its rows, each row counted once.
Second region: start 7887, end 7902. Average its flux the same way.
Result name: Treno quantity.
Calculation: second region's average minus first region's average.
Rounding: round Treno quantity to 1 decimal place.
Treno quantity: -0.8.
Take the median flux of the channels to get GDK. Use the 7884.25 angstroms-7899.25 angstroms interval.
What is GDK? 11.8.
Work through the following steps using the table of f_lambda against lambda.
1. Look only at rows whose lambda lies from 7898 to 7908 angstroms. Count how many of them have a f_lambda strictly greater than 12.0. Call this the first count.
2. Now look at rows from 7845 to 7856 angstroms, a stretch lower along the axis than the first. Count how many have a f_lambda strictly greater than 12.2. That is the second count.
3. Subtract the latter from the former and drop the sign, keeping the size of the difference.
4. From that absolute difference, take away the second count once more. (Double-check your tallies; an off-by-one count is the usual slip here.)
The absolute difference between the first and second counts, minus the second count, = 0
